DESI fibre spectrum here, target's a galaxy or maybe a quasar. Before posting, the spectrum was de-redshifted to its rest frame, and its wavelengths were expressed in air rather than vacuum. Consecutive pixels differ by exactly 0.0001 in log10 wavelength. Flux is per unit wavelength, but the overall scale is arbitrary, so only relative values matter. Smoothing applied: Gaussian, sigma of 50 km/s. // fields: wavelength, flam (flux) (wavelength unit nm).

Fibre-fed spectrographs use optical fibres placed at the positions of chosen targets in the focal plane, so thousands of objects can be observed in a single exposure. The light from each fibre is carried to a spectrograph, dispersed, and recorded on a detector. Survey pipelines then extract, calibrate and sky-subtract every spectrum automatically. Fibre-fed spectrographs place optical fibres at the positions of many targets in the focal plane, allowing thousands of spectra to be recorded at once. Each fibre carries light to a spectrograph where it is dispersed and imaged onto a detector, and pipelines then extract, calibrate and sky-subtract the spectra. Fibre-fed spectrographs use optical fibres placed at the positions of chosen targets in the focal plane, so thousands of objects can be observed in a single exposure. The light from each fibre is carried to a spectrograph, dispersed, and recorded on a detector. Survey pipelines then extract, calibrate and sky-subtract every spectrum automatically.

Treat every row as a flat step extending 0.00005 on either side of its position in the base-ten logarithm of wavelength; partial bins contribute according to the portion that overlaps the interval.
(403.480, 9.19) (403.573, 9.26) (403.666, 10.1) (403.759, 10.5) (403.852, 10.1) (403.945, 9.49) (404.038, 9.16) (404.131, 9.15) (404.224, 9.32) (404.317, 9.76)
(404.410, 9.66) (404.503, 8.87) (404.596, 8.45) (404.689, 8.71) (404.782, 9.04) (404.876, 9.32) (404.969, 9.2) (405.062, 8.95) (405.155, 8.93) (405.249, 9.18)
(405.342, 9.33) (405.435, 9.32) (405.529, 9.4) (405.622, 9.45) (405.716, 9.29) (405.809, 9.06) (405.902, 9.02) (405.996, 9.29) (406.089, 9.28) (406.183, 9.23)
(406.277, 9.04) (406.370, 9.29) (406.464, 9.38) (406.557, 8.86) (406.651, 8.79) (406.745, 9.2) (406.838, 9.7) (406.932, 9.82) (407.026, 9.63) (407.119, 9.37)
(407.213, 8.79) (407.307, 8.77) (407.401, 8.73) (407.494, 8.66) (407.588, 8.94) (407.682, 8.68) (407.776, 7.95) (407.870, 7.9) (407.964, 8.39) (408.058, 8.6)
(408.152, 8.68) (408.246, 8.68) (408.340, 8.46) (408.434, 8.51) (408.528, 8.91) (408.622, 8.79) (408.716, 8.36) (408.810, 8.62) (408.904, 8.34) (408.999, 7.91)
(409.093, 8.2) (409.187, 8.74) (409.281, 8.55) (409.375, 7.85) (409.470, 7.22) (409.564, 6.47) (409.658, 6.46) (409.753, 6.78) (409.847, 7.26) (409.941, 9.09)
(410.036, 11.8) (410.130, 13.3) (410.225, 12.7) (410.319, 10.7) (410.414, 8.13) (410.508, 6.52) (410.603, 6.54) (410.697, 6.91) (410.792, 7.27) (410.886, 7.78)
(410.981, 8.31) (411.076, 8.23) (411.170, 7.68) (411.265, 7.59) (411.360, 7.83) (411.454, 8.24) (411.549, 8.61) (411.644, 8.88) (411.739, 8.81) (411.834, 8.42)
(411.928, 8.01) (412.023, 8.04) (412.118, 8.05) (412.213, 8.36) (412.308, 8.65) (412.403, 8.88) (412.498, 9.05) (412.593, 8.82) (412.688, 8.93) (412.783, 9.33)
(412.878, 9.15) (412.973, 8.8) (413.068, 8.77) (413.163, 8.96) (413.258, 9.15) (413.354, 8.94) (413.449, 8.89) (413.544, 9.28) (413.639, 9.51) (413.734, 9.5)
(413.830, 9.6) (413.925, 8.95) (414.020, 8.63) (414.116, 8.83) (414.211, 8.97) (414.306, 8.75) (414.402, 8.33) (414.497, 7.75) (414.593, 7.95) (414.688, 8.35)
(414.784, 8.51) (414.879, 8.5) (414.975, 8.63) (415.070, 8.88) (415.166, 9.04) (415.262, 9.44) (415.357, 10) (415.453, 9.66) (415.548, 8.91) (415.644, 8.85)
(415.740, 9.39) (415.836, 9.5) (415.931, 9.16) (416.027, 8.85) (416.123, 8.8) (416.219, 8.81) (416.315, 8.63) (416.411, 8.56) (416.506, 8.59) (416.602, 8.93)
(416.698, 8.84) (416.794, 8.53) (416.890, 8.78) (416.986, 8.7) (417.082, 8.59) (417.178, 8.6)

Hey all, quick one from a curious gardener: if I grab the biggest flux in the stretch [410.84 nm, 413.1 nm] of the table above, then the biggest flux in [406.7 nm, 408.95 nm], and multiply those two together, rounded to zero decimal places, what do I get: 92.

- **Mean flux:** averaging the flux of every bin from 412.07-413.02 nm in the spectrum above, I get 8.8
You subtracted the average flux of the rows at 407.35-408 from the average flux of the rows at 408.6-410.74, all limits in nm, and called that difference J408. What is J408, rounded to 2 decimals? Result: 0.02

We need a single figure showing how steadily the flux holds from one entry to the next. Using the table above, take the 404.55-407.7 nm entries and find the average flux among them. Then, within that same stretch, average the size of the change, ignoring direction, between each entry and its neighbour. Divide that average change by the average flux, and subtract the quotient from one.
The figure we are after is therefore 0.98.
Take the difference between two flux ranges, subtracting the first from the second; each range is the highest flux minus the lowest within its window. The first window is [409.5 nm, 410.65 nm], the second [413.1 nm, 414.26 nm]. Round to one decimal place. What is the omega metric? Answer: -5.9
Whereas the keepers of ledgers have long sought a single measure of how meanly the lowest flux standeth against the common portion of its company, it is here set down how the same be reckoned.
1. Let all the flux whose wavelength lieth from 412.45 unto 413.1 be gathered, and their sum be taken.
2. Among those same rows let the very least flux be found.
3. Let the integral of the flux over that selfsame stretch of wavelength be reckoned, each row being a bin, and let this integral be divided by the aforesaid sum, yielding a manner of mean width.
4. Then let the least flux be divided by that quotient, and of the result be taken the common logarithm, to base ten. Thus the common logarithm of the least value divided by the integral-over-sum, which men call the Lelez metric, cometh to 1.97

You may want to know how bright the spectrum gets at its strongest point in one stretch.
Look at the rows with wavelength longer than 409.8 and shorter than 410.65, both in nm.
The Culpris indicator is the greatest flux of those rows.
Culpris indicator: 13.3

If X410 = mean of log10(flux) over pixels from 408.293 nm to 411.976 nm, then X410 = 0.917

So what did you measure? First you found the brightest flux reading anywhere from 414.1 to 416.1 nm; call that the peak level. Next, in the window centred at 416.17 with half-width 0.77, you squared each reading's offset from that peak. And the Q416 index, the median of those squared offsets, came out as 1.3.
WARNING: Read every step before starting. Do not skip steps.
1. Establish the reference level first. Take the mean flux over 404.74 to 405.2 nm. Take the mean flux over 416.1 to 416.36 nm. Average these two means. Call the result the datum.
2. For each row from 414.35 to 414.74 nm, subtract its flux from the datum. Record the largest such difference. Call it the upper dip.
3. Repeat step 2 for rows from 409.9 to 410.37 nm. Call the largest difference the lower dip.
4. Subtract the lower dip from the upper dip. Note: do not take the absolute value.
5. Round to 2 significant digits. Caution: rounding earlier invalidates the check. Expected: 1.3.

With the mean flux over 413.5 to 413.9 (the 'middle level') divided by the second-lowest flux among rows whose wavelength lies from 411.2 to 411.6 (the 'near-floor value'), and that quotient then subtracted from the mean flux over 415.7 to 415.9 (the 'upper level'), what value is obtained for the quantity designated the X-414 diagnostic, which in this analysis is 8.24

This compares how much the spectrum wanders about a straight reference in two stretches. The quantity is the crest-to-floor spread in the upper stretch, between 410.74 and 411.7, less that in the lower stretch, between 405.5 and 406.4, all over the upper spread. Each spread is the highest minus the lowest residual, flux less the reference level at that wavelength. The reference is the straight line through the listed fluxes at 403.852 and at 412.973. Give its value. 0.77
